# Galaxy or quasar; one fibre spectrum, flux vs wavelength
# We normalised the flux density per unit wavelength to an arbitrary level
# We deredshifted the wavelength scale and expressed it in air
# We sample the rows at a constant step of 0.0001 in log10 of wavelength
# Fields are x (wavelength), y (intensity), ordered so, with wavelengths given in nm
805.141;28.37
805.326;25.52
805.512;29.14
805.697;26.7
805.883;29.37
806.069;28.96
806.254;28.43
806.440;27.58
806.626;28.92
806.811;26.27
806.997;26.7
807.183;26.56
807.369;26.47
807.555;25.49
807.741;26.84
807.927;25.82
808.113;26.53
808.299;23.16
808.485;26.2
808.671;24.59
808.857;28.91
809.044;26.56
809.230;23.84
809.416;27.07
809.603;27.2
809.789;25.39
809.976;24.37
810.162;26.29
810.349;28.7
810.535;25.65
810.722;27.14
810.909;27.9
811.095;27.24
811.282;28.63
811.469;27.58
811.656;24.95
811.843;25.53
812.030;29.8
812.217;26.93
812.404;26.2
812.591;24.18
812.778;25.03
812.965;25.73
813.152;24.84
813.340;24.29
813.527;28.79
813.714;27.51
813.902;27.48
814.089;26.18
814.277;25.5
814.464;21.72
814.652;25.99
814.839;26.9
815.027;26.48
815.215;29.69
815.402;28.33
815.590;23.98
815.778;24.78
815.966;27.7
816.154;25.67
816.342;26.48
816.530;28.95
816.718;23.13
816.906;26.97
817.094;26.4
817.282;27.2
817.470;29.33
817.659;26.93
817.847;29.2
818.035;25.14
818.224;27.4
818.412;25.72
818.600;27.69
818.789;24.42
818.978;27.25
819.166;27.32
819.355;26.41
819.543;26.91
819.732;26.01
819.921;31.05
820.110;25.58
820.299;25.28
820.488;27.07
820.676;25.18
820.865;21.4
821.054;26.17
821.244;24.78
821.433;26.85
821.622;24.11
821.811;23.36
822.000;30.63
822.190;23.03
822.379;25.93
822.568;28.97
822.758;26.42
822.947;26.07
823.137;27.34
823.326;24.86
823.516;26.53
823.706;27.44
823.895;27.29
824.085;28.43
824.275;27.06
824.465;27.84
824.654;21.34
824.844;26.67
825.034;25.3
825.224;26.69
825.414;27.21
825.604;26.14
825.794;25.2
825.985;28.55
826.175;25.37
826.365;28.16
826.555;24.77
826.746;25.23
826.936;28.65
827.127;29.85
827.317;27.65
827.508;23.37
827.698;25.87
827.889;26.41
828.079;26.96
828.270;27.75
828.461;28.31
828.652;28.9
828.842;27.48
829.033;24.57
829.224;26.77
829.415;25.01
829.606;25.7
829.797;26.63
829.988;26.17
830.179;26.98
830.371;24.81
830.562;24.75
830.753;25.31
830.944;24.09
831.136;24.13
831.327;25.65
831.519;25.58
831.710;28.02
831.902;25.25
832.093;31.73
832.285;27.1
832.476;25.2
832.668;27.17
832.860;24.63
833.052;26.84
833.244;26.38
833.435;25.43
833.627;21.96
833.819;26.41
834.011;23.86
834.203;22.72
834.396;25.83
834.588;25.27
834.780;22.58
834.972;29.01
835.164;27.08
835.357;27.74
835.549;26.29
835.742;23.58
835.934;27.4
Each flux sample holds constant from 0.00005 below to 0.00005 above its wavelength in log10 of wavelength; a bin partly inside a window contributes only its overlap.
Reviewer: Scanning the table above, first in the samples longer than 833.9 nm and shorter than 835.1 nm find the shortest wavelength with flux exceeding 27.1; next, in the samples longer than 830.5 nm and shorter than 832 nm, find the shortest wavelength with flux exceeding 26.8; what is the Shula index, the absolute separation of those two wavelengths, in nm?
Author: 3.26 nm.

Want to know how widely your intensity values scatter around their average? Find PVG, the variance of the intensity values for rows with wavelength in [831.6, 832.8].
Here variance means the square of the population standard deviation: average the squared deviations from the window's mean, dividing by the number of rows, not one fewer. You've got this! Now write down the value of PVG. 4.8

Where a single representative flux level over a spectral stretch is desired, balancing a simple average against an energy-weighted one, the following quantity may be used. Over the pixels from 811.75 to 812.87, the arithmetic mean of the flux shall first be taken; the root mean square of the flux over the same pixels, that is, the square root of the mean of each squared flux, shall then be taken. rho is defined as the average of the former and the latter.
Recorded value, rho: 26.3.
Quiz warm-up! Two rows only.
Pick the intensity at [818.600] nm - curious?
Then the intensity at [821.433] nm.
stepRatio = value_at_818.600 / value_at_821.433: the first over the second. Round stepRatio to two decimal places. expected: 1.03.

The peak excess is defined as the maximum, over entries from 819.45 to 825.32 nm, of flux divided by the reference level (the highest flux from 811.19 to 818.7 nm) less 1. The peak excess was 0.042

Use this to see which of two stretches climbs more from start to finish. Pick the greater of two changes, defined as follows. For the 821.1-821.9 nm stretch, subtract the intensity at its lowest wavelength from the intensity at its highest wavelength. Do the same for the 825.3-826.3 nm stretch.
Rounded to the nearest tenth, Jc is -1.4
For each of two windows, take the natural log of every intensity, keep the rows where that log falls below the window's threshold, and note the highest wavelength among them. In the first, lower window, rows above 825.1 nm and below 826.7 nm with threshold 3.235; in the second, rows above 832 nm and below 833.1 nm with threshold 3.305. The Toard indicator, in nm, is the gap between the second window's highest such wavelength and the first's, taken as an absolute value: 6.50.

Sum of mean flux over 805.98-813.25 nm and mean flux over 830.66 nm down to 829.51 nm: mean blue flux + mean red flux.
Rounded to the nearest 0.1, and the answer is 52.4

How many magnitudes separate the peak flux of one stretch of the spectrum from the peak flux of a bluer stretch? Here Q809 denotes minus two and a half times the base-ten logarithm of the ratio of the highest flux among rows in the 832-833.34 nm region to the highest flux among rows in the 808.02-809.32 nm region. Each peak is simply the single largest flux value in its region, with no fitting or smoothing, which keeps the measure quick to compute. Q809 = -0.10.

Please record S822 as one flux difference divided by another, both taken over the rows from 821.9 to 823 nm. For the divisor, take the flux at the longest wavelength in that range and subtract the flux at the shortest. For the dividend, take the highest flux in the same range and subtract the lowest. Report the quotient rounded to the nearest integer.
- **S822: -2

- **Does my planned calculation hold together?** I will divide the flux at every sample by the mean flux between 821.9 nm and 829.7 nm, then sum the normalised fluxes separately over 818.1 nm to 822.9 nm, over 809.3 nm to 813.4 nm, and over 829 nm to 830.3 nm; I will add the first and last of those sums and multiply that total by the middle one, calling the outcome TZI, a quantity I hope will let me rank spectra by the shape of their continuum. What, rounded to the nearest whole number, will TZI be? 685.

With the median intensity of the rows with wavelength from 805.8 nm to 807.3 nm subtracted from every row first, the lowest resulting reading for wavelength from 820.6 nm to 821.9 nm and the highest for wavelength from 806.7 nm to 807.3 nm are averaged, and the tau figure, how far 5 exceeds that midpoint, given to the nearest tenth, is 9.0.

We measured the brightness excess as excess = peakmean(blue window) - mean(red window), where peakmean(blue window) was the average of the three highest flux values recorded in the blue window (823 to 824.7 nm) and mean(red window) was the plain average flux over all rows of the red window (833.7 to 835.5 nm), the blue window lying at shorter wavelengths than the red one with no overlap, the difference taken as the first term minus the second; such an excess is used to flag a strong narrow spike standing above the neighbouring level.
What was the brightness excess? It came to 2.3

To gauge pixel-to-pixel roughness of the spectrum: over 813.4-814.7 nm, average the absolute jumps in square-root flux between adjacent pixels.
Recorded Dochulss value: 0.190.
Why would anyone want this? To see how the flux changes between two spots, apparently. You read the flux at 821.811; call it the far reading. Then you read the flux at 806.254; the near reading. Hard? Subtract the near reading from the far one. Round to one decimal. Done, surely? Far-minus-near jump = -5.1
